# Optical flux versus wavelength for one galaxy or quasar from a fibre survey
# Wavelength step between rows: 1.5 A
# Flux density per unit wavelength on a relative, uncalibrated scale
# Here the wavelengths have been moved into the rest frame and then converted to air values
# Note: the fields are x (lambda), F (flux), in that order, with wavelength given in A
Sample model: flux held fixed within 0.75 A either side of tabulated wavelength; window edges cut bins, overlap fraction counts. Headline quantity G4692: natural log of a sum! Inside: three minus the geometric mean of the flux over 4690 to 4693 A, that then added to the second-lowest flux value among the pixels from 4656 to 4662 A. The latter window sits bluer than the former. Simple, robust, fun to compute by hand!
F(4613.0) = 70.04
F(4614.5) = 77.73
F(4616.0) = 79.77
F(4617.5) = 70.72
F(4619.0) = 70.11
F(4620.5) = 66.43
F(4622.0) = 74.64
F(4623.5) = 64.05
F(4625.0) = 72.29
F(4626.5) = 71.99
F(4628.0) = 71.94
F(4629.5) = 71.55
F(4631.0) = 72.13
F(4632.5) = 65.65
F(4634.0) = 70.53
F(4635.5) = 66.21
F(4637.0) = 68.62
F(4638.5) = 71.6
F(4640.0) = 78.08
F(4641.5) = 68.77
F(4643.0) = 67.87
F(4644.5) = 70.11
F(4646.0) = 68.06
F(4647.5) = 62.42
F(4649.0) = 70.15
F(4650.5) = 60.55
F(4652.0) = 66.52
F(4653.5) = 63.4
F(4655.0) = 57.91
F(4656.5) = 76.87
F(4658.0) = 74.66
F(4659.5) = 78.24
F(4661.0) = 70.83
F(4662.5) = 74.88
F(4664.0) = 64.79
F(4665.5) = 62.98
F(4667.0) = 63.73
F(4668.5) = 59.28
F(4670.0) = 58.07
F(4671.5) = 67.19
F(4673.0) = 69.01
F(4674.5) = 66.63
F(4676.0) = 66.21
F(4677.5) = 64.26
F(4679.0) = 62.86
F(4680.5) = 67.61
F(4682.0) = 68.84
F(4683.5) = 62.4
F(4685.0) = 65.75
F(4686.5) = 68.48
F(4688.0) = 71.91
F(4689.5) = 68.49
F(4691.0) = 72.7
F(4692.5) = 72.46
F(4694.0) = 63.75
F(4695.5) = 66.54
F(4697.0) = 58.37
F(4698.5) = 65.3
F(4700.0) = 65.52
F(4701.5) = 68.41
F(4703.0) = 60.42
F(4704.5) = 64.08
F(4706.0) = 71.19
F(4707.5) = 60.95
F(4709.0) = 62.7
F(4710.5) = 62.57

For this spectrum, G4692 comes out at 1.63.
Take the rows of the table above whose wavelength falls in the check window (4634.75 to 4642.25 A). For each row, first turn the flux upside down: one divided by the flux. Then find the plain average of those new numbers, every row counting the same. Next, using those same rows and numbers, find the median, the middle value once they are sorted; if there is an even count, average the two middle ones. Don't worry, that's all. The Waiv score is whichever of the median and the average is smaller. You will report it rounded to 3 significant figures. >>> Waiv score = 0.0142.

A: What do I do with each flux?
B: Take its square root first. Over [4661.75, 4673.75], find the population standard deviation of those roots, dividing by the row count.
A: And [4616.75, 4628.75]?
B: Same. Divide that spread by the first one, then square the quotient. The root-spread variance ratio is 0.4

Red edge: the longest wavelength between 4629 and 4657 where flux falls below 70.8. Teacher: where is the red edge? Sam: 4655.0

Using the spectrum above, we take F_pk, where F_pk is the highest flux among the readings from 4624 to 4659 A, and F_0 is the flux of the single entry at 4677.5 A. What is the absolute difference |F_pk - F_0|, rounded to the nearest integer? 14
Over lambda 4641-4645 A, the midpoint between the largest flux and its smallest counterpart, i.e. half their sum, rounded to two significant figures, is 69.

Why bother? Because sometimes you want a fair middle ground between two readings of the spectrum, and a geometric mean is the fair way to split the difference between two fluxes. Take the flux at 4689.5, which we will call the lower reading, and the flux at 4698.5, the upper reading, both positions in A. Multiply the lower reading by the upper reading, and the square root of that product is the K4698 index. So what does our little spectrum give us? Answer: 67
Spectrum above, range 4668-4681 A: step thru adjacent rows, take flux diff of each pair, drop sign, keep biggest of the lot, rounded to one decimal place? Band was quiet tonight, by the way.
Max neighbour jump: 9.1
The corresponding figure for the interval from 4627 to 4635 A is 6.5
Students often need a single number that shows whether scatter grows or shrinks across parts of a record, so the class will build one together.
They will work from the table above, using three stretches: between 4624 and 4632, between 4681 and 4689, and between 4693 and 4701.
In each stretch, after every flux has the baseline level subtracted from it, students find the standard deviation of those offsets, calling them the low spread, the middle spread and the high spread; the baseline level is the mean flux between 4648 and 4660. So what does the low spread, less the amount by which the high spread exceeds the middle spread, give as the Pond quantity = 1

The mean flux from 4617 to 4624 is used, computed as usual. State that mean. 69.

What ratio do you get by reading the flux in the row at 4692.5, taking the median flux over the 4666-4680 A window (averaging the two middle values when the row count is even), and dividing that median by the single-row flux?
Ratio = 0.89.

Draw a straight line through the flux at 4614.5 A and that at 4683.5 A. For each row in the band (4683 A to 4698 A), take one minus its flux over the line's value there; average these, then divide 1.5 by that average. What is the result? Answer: -15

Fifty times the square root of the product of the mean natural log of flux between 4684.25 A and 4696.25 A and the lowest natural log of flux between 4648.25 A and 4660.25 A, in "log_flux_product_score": 207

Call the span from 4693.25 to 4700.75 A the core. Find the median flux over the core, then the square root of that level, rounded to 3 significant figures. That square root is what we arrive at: 8.08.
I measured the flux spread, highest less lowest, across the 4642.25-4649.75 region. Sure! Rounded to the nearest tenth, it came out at 7.7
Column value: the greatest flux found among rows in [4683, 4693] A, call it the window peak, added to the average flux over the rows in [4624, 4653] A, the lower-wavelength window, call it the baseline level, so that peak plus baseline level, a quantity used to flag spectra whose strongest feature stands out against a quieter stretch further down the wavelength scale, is 142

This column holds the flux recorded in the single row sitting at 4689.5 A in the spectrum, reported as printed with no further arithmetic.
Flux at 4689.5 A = 68.49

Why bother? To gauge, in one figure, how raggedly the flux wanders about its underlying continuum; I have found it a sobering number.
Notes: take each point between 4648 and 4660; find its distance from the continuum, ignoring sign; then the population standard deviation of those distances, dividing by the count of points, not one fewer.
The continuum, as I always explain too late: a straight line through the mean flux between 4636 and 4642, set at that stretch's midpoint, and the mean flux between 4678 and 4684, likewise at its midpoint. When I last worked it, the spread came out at 3.5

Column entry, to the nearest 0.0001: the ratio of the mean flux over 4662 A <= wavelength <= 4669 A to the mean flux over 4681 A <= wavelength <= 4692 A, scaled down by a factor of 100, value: 0.0095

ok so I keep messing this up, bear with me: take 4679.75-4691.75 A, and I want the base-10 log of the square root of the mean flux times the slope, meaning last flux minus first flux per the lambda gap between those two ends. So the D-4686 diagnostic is 0.76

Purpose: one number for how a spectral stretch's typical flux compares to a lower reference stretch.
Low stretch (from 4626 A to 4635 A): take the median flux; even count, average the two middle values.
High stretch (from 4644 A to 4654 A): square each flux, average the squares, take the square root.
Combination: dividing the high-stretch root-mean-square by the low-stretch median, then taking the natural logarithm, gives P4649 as -0.08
